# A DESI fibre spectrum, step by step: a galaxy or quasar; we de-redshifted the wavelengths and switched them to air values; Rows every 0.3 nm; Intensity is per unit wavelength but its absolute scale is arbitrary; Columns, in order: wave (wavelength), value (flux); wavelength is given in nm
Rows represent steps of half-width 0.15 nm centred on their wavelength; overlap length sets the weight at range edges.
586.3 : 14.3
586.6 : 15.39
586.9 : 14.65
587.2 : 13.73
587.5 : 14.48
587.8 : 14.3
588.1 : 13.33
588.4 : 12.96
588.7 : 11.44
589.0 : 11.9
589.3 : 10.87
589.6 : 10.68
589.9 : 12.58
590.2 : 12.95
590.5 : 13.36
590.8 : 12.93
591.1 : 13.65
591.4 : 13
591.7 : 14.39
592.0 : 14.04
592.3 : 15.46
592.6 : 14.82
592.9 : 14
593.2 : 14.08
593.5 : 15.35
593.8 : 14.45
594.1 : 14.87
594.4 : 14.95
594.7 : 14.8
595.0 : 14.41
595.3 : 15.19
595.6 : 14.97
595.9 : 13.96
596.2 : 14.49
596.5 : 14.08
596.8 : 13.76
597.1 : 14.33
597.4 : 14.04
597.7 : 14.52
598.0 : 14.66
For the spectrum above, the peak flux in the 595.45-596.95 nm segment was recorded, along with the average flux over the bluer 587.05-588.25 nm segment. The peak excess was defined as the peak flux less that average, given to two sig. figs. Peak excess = 1.0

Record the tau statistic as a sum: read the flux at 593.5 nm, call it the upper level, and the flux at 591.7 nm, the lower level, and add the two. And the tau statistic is 29.7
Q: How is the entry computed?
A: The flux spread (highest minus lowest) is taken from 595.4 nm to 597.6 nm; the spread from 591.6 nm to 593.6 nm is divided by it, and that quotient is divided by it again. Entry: 1.00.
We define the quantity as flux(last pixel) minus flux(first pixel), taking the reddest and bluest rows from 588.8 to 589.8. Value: -1.2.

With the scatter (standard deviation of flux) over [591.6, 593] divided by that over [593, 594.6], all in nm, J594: 1.3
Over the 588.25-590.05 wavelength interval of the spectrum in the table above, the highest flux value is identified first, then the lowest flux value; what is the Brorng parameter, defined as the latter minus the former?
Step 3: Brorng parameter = -2.3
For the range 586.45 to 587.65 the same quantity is -1.7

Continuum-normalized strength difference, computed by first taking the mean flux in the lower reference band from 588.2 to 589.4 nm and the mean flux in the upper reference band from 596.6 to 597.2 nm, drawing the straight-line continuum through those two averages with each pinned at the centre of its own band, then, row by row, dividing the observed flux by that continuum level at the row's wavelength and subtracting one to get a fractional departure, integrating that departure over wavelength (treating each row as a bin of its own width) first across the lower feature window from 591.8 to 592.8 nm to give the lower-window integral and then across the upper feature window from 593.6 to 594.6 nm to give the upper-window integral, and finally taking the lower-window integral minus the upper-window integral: 0.04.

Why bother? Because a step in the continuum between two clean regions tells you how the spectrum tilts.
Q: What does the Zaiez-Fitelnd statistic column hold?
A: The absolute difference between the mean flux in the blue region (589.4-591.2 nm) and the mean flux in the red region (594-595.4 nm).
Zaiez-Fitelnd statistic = 2.2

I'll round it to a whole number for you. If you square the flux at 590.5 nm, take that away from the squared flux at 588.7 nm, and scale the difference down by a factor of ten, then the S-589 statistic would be -5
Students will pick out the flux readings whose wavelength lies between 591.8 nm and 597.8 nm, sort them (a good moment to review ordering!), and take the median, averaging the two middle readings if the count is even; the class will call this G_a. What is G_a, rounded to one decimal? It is 14.5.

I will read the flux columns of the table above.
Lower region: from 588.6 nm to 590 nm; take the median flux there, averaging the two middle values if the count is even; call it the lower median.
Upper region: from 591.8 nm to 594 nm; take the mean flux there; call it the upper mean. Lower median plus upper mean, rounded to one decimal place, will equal 26.0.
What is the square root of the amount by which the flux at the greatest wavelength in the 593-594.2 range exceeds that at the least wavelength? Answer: 0.89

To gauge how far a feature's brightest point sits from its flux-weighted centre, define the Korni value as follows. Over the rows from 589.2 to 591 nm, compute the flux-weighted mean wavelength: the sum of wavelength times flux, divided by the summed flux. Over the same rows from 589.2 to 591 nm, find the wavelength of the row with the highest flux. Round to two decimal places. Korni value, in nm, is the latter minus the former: 0.41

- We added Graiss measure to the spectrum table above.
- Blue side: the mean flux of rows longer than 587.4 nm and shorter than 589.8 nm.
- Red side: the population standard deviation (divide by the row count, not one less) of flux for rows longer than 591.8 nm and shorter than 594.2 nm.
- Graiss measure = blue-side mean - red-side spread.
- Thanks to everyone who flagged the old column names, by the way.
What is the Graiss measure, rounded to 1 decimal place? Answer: 11.9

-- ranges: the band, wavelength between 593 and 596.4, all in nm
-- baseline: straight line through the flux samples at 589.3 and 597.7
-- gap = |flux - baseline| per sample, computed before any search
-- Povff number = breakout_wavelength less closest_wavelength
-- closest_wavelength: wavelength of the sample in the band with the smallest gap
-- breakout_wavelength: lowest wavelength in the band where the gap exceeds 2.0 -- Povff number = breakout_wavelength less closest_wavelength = -2.40 nm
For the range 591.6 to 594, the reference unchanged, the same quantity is -1.50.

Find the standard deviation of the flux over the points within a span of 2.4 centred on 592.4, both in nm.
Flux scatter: 0.8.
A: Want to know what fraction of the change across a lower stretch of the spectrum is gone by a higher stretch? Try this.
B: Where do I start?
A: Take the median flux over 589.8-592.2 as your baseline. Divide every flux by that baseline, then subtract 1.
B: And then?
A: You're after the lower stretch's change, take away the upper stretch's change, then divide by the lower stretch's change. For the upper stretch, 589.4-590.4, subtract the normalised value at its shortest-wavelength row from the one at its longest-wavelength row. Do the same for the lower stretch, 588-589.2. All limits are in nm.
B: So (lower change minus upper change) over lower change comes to 2.59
